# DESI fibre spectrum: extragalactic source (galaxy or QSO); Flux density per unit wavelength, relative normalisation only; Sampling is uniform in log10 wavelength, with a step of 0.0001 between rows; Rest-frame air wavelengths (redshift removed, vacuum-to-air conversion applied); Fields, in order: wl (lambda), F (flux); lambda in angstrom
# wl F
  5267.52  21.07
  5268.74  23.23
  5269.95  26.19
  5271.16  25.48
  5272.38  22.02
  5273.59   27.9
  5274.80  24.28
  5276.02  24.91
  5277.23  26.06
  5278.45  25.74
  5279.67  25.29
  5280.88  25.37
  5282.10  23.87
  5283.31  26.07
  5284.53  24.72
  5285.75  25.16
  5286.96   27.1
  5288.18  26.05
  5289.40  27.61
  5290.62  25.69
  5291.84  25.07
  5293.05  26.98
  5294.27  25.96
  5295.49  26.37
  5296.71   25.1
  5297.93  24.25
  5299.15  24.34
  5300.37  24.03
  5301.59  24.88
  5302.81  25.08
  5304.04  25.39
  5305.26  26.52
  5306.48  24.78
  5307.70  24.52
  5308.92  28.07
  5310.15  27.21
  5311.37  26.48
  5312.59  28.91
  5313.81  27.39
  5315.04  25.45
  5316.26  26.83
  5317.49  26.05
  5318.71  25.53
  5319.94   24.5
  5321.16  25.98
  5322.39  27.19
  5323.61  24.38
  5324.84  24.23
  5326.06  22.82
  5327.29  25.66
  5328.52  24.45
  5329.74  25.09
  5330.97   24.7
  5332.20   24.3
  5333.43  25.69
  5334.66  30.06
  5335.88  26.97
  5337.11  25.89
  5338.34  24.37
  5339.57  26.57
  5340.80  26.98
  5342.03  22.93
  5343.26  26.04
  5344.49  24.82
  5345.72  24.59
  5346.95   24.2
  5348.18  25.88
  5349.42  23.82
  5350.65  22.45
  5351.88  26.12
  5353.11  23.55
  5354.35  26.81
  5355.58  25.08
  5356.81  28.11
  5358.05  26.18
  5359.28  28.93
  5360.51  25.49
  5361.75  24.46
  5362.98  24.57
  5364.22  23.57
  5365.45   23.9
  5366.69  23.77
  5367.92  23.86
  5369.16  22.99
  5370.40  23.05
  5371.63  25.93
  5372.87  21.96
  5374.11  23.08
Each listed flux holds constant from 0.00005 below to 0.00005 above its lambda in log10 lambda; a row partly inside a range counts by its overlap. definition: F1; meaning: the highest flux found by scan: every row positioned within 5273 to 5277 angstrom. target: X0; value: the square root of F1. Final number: 5.28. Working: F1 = 27.9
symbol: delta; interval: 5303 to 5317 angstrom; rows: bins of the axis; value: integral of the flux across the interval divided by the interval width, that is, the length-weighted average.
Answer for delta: 26.4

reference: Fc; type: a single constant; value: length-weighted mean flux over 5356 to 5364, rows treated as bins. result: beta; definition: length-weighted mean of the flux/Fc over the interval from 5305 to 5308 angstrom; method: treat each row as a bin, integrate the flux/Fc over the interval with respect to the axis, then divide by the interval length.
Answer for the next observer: 0.97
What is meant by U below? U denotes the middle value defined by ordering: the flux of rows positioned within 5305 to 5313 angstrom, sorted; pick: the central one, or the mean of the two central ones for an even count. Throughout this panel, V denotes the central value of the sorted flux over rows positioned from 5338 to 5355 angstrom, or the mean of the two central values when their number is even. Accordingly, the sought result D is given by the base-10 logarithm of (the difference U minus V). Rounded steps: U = 26.5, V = 24.7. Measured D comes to 0.26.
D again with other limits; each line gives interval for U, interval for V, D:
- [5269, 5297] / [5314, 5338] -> -0.80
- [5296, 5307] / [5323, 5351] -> -0.74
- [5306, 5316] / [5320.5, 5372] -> 0.32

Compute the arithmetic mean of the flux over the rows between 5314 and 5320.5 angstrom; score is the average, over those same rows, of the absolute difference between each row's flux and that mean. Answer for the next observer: 0.6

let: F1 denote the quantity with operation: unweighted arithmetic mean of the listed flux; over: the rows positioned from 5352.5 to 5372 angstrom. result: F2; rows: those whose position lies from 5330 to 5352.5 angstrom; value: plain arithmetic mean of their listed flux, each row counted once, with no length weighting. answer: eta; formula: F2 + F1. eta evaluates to 50.4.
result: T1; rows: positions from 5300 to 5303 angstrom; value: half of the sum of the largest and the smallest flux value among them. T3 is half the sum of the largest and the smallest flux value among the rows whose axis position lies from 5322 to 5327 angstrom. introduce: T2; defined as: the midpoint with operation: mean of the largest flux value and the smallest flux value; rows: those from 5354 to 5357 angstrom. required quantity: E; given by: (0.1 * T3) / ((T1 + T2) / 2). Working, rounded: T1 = 24.6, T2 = 26.6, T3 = 25.0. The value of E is 0.098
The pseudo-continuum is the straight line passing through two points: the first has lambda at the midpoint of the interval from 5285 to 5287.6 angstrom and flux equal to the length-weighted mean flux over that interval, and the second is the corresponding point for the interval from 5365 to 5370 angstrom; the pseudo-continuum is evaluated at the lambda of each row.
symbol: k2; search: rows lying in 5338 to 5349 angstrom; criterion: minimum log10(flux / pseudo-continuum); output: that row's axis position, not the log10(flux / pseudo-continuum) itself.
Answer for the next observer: 5342.03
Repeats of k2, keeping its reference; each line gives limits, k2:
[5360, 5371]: 5369.16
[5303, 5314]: 5307.70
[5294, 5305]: 5300.37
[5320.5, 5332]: 5326.06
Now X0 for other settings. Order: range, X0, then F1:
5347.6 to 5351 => 5.09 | 25.88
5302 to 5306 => 5.15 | 26.52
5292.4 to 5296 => 5.19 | 26.98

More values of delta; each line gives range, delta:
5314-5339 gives 25.5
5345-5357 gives 25.0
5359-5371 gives 24.3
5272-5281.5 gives 25.3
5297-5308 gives 24.9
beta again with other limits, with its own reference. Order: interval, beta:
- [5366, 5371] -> 0.90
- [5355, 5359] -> 1.02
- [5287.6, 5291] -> 1.01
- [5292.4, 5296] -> 1.01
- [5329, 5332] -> 0.95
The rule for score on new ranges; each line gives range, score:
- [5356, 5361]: 1.3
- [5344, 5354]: 0.9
